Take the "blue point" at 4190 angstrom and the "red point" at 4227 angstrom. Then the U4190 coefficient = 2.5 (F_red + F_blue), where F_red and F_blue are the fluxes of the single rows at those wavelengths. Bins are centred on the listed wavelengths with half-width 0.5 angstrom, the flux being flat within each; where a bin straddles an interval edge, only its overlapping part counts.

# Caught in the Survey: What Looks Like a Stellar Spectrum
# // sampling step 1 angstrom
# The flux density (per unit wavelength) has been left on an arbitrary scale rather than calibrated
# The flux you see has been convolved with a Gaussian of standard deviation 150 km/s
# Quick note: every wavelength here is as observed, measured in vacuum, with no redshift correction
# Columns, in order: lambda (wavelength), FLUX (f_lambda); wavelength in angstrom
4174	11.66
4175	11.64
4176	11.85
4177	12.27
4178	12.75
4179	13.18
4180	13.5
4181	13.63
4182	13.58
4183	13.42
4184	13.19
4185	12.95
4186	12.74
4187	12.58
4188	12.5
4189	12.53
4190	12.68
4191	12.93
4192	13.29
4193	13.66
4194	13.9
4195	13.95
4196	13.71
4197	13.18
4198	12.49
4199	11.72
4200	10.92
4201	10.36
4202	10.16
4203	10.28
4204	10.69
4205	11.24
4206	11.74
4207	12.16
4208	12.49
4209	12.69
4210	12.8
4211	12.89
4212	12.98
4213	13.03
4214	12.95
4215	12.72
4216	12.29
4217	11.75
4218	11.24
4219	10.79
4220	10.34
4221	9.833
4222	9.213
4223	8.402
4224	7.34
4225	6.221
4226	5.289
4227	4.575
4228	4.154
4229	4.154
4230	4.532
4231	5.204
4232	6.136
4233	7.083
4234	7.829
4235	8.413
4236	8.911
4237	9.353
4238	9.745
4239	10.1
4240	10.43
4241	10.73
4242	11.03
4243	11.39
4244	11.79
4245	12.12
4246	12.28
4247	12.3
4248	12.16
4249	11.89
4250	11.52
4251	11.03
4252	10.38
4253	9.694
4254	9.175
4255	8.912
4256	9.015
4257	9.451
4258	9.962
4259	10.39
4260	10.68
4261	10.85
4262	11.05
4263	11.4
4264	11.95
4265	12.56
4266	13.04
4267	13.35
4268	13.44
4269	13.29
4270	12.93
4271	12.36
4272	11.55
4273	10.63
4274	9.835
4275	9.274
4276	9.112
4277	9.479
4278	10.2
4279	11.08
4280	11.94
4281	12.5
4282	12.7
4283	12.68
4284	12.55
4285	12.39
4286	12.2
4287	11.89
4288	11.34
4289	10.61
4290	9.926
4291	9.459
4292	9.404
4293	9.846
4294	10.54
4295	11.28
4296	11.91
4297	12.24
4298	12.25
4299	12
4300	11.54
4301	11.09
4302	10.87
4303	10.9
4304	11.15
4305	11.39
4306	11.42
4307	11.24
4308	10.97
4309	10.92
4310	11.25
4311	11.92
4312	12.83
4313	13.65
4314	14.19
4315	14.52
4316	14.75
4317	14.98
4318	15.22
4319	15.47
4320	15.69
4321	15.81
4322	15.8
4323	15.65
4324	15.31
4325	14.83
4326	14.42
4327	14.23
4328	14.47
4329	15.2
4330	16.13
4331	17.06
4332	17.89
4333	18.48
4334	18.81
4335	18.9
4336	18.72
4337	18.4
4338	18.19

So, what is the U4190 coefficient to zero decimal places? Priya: 43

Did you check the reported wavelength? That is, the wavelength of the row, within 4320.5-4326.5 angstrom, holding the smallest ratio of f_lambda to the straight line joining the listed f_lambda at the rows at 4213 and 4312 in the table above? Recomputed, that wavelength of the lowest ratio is 4326 angstrom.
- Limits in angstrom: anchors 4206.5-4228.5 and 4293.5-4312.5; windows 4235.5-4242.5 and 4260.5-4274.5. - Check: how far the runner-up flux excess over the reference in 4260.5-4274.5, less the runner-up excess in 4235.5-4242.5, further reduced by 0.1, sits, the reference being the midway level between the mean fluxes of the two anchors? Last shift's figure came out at 2.5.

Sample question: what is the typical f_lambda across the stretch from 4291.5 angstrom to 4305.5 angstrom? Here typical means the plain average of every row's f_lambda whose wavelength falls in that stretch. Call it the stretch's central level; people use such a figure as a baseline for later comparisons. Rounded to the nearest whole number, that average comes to 11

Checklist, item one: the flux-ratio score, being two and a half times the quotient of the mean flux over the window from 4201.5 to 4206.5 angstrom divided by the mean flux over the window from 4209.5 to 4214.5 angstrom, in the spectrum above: 2.09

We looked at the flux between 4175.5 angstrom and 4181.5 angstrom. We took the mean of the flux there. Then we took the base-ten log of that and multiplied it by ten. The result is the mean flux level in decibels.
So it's 11.09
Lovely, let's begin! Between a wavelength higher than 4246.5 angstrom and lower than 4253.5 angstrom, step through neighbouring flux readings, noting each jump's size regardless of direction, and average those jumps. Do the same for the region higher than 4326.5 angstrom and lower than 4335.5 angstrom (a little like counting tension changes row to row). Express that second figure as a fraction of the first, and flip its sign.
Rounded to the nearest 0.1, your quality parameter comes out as -1.3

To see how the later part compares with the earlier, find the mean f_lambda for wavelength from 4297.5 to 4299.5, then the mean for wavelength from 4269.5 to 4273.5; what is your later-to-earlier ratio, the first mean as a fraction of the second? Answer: 1.0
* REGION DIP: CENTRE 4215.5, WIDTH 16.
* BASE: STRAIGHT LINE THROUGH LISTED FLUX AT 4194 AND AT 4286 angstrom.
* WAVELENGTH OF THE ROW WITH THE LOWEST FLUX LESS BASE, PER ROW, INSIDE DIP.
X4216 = 4223 angstrom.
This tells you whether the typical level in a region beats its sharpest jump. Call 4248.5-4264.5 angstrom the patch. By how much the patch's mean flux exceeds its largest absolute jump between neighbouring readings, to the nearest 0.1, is 9.8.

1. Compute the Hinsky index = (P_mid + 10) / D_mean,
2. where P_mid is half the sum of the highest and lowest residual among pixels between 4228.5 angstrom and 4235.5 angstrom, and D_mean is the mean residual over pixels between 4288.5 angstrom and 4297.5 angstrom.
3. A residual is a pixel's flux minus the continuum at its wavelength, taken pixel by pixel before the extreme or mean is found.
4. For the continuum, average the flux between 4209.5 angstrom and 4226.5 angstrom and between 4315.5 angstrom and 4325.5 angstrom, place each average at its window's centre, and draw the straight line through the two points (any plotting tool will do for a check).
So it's -1.4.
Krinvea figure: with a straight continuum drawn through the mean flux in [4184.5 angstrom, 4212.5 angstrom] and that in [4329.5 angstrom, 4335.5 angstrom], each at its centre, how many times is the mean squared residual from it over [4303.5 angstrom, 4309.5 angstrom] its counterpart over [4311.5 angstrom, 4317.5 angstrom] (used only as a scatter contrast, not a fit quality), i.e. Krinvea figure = 3.4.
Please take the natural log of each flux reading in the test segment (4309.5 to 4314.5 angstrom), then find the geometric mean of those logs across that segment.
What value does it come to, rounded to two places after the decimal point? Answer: 2.54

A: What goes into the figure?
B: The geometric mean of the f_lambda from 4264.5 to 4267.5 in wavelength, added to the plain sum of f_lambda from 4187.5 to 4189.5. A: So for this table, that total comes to 38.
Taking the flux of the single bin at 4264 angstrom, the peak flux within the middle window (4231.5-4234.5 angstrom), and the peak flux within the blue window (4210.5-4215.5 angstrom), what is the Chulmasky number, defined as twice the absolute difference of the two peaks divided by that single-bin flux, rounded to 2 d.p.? 0.87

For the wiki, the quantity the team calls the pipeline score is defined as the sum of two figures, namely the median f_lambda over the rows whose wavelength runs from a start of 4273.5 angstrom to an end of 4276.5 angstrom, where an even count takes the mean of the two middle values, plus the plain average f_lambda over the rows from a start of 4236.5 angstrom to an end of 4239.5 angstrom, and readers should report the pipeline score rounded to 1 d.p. 19.0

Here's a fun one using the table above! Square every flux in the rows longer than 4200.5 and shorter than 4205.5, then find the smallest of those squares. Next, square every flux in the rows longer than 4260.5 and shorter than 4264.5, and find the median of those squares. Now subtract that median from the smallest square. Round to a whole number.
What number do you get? -23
